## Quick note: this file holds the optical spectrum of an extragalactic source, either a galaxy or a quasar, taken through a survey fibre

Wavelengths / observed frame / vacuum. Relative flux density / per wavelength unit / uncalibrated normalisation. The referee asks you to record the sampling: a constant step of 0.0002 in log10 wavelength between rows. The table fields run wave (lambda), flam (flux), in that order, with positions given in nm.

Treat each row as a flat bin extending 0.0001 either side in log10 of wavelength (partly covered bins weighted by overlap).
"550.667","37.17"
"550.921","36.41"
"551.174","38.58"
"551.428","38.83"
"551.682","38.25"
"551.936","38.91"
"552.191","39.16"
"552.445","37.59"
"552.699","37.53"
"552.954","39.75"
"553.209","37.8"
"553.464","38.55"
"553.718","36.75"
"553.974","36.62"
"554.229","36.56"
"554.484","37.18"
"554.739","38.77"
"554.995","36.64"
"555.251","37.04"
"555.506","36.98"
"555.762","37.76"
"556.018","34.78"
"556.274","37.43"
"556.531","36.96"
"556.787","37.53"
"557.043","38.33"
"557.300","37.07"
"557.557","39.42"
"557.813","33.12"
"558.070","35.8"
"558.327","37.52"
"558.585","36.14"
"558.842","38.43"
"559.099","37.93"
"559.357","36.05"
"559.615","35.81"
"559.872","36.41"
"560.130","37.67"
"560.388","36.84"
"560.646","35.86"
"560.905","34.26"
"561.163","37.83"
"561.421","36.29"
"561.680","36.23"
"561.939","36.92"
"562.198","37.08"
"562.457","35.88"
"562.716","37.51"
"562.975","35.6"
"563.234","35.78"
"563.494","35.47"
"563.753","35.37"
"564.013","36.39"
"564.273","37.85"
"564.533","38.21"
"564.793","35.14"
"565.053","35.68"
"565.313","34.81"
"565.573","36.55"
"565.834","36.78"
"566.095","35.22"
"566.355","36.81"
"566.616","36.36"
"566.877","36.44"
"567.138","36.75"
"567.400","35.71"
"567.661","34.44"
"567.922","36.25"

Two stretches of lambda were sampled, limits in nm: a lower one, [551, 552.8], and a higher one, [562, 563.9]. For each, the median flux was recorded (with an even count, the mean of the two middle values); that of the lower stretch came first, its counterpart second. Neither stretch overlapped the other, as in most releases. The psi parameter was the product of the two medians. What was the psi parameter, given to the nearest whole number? 1380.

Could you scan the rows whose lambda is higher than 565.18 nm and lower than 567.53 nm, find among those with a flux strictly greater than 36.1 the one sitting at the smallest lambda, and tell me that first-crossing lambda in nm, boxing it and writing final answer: 565.573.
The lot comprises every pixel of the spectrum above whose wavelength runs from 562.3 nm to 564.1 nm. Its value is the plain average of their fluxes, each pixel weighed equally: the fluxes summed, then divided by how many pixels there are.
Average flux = 36.0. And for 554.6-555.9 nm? 37.4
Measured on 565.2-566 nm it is 36.0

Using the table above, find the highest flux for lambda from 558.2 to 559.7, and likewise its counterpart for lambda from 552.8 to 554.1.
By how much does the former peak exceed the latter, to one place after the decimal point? -1.3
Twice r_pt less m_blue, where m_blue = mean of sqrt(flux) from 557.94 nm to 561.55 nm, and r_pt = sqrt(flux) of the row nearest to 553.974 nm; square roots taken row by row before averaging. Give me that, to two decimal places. 6.05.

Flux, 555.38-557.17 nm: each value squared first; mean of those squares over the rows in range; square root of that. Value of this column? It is 37.1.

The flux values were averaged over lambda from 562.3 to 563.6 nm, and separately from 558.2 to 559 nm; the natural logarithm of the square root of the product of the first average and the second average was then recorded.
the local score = 3.60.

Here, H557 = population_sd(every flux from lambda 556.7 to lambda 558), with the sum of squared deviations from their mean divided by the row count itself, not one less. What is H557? 2.1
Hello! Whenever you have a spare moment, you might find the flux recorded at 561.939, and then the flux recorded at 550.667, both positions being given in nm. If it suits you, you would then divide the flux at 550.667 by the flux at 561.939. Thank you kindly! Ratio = 1.01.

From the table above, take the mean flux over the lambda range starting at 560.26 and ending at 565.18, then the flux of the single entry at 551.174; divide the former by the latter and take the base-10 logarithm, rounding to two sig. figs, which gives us -0.026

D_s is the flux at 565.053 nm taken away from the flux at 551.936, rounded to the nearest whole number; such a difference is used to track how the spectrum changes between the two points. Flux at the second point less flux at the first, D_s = 3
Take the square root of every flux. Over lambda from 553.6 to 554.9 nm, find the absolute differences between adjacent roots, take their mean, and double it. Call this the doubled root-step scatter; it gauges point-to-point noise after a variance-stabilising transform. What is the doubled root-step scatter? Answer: 0.10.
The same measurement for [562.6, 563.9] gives 0.10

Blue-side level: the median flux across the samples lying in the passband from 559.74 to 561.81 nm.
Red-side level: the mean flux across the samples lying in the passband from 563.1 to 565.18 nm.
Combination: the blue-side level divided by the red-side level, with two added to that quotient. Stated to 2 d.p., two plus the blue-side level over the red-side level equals 3.00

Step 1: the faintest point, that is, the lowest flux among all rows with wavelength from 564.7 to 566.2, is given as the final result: 34.81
